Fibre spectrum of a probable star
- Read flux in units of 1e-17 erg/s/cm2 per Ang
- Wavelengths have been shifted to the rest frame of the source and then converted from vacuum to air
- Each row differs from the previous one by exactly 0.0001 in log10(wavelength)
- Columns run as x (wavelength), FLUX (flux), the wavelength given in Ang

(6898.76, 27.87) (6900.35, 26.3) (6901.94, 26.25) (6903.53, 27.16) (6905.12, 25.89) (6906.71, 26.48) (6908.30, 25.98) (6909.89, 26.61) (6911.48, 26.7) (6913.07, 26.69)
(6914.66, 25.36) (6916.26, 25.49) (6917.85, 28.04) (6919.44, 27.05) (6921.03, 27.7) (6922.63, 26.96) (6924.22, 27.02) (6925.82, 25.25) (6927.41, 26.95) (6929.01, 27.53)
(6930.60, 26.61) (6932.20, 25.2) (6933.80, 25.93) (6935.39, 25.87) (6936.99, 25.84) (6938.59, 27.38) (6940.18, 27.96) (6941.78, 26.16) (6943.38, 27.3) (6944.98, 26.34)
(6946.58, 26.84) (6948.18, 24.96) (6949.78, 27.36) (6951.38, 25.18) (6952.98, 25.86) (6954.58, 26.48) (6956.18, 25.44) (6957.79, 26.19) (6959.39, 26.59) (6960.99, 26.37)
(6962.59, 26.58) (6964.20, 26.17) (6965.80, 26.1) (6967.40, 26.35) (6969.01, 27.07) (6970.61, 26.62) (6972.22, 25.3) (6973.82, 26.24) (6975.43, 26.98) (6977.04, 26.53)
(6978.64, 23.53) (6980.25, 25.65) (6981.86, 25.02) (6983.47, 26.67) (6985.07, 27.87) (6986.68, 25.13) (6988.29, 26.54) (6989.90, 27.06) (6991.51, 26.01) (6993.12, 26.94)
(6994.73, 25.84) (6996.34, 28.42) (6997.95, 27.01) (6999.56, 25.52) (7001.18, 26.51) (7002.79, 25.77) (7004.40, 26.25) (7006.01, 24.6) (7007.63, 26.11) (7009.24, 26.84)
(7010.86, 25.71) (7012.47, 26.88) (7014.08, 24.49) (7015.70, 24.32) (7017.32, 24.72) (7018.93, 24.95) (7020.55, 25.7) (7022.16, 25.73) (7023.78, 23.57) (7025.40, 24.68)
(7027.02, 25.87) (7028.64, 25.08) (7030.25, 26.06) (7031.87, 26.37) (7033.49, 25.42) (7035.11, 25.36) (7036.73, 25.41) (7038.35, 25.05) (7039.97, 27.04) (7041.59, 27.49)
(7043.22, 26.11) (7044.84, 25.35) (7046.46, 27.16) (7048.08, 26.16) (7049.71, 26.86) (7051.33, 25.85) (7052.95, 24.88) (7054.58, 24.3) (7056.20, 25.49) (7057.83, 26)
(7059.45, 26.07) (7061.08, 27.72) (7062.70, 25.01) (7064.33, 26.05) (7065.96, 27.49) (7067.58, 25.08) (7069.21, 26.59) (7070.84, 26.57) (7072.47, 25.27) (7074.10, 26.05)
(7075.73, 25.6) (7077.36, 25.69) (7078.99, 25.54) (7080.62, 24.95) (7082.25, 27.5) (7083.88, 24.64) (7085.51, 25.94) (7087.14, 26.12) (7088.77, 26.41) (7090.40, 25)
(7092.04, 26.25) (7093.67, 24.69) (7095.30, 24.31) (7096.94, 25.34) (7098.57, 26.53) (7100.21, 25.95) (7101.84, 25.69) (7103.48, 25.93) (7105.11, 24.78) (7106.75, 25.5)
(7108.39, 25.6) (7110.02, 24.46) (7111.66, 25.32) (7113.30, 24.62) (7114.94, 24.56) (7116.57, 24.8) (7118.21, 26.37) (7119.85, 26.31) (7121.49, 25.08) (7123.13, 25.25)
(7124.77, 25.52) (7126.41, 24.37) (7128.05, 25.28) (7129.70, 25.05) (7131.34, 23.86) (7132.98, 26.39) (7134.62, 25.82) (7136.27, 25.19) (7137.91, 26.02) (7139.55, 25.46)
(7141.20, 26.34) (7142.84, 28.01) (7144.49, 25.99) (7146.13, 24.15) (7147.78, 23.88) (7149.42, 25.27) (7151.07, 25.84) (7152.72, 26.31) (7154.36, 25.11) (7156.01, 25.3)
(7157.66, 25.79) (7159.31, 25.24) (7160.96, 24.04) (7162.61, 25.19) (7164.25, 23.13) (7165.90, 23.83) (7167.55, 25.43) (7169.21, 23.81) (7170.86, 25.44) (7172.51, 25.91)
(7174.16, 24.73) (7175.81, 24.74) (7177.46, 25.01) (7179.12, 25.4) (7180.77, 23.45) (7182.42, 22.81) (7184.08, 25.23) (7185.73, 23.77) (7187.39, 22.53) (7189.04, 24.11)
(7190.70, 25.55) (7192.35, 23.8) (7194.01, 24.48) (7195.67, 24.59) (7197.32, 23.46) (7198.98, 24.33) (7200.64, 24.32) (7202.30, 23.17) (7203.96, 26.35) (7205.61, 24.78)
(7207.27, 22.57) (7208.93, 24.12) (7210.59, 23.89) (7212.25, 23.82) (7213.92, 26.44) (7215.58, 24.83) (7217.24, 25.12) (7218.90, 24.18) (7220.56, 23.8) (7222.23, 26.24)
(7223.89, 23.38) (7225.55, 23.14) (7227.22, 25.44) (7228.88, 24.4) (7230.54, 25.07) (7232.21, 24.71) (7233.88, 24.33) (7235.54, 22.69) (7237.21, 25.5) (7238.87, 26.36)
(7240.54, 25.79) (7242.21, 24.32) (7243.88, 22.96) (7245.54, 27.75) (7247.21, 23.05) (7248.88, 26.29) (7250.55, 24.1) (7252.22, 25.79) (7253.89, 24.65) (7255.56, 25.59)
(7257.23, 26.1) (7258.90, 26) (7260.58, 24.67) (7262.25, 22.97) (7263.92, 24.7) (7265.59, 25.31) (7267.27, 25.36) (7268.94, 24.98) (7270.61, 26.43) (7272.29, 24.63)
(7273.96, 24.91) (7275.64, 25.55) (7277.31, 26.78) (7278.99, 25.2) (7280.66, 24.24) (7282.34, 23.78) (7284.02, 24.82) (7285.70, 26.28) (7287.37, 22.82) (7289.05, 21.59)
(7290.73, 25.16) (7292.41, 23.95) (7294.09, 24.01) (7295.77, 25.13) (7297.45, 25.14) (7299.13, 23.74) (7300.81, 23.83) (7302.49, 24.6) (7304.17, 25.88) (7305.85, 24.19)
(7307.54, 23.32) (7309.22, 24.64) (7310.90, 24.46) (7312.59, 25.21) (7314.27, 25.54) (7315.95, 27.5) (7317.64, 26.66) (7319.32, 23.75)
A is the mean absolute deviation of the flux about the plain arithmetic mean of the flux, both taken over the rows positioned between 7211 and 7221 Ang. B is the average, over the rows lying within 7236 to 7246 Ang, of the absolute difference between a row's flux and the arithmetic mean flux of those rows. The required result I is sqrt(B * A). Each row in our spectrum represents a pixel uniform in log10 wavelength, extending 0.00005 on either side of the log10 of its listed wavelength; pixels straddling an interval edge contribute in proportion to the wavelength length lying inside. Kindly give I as 1.0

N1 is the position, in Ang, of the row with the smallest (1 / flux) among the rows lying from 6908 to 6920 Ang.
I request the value 6917.85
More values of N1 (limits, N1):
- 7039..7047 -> 7041.59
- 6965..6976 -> 6969.01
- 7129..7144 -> 7142.84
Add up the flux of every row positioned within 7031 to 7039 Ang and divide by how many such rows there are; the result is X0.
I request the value 25.5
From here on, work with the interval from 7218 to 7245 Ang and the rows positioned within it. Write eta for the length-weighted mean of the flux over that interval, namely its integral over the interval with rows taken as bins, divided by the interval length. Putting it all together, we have 24.6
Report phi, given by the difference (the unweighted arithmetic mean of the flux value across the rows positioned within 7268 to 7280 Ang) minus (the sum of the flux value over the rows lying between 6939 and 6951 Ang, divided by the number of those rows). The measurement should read -1.21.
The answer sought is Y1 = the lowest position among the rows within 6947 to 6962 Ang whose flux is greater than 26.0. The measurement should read 6949.78 Ang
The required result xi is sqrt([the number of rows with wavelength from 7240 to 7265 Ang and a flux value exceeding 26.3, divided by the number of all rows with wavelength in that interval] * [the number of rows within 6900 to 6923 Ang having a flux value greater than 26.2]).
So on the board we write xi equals 0.9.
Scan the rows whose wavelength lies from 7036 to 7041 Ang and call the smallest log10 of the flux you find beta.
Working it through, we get 1.40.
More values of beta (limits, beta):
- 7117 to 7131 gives 1.39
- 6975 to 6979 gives 1.37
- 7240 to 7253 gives 1.36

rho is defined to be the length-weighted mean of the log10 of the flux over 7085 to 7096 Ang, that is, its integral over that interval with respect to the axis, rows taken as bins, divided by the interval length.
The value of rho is 1.408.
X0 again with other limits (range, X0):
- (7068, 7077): 26.0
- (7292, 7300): 24.4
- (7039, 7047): 26.6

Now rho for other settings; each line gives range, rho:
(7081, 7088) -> 1.416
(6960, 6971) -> 1.423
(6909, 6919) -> 1.424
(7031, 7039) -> 1.407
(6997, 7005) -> 1.419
